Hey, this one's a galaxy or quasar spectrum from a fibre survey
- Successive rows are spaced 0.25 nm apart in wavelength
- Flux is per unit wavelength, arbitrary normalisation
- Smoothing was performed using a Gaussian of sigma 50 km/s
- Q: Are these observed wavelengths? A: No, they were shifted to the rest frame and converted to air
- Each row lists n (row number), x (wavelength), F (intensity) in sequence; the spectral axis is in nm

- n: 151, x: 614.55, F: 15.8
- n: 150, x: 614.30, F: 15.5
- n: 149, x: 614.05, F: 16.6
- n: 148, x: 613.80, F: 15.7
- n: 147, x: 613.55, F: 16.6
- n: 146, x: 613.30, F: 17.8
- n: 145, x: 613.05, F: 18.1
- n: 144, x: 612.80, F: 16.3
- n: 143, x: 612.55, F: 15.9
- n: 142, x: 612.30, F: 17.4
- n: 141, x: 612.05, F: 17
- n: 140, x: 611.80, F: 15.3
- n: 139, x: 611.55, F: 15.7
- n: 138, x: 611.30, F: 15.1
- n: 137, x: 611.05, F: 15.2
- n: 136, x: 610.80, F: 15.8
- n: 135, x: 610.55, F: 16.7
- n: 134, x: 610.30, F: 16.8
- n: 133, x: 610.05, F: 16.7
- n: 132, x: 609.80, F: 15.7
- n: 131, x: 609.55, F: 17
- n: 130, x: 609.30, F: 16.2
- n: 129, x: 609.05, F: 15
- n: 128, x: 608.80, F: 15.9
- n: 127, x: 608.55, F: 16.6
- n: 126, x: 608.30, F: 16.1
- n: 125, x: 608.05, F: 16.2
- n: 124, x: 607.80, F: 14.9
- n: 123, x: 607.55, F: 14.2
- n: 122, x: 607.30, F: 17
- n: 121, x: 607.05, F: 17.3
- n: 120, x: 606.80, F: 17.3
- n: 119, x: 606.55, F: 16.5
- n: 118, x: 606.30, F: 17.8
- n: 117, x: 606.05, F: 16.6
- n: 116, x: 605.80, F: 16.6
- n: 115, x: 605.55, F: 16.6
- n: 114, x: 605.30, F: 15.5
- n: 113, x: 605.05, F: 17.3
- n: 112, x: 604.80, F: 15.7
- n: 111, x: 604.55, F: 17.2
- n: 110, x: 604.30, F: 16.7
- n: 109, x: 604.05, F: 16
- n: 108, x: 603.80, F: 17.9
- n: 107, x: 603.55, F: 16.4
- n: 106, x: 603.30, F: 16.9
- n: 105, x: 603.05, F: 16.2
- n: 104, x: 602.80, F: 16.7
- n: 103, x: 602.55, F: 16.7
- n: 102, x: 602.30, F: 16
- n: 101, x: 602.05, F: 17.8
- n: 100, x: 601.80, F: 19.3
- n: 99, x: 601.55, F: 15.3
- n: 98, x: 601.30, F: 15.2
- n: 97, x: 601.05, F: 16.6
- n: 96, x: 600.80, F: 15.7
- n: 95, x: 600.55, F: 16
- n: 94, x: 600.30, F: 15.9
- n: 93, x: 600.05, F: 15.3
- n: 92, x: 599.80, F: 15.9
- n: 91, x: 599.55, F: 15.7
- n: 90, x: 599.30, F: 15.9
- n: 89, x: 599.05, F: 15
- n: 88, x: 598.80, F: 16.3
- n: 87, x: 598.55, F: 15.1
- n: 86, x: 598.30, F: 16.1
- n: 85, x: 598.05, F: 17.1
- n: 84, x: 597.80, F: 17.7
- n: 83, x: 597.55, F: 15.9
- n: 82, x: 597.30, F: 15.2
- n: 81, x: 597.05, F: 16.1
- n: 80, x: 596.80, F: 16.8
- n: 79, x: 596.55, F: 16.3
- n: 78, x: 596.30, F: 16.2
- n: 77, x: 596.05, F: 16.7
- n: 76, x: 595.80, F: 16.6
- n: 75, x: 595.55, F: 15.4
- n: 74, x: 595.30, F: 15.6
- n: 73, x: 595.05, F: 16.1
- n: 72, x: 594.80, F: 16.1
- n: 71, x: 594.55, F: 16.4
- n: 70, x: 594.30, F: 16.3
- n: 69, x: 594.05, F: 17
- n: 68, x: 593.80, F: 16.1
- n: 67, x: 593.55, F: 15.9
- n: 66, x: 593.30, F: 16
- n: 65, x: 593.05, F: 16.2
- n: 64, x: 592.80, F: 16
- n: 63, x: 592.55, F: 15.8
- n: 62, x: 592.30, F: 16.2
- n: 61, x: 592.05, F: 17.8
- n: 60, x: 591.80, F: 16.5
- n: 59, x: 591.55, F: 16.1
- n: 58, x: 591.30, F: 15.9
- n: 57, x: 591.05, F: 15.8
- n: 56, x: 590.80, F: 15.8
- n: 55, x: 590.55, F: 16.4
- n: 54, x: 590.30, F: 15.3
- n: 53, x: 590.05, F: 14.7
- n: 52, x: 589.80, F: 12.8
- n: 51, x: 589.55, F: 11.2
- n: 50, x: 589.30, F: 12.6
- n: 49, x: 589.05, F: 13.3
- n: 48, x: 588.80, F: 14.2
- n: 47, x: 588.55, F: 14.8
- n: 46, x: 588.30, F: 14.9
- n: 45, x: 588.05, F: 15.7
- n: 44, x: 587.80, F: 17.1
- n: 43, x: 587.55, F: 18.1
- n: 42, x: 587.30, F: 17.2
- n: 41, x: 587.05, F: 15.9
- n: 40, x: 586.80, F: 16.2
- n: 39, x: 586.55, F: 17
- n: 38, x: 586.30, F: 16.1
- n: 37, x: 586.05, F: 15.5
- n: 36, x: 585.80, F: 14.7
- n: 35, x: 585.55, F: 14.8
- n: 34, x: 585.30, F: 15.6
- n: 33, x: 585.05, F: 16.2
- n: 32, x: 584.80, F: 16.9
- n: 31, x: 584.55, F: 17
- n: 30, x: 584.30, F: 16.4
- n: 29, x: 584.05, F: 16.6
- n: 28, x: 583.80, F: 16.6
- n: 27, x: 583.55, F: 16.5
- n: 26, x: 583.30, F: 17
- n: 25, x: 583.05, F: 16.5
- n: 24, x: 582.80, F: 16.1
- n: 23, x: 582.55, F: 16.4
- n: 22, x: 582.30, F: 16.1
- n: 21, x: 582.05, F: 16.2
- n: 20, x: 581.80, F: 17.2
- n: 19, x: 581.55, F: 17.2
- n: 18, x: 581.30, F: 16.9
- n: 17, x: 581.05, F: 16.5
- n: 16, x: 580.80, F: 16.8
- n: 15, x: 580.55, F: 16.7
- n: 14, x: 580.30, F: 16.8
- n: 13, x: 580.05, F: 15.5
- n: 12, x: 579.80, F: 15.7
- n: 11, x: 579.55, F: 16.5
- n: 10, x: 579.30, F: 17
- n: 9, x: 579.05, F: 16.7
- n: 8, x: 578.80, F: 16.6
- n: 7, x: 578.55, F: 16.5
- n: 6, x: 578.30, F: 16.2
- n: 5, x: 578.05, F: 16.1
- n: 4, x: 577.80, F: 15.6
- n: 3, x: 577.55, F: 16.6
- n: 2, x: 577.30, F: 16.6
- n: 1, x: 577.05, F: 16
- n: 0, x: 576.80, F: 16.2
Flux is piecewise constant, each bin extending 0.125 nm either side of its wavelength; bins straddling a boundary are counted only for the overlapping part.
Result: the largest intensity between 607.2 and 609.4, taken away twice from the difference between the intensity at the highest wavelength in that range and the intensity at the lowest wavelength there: -34.8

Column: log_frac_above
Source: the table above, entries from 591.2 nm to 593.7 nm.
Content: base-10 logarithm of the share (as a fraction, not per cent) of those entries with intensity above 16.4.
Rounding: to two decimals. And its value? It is -0.70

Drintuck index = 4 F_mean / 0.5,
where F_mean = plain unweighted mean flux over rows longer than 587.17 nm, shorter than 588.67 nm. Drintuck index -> 130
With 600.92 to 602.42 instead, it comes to 134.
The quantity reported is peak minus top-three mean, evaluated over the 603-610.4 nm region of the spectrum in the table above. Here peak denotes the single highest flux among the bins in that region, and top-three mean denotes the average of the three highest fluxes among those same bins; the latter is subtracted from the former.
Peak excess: 0.23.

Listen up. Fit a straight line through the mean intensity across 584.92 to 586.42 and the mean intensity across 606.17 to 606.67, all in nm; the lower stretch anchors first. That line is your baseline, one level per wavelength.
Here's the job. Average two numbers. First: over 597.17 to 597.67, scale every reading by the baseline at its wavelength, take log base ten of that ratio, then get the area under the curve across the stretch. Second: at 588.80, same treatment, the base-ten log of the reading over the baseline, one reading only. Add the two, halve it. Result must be -0.03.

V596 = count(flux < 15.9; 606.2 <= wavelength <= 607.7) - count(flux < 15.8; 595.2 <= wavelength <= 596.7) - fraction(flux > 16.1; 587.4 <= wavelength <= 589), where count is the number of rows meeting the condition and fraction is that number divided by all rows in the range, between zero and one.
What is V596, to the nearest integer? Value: -1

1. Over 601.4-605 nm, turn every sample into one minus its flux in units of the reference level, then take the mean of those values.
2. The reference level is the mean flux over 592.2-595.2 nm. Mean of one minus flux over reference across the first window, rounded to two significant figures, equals -0.037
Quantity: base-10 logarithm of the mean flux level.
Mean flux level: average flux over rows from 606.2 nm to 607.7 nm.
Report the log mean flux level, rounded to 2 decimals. 1.22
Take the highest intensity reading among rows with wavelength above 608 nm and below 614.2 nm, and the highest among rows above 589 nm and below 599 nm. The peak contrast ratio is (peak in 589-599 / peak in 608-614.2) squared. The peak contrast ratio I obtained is 0.97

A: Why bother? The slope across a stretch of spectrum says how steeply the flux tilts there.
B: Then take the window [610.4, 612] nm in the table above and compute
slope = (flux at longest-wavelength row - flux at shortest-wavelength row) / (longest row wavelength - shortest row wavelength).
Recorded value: -1.1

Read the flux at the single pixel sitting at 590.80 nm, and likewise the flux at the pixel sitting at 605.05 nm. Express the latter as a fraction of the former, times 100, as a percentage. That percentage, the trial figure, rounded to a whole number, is 109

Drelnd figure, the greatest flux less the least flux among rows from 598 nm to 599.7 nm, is 2.10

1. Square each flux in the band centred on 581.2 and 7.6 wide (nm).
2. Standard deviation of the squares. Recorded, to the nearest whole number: 14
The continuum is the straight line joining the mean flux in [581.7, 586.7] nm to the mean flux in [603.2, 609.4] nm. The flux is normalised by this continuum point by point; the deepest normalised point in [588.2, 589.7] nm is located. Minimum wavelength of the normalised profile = 589.55 nm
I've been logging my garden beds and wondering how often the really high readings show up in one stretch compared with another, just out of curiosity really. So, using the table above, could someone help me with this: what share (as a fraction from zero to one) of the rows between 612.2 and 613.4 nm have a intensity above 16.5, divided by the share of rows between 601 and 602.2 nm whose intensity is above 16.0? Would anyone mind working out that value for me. 1.0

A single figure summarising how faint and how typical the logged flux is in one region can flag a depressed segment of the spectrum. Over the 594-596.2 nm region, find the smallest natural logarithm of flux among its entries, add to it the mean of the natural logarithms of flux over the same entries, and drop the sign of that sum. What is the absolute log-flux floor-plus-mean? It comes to 5.52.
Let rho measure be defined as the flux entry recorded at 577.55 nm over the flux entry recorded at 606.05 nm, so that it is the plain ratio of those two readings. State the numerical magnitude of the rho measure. 1.00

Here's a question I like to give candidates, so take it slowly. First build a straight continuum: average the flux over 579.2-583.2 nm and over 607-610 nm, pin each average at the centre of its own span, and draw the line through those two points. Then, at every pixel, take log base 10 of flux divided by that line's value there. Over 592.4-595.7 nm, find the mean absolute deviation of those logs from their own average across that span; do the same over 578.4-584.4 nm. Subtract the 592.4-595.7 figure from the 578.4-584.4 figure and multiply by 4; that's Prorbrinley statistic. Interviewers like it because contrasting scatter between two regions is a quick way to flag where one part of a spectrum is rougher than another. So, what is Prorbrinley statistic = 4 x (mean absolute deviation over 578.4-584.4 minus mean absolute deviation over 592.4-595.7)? 0.00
